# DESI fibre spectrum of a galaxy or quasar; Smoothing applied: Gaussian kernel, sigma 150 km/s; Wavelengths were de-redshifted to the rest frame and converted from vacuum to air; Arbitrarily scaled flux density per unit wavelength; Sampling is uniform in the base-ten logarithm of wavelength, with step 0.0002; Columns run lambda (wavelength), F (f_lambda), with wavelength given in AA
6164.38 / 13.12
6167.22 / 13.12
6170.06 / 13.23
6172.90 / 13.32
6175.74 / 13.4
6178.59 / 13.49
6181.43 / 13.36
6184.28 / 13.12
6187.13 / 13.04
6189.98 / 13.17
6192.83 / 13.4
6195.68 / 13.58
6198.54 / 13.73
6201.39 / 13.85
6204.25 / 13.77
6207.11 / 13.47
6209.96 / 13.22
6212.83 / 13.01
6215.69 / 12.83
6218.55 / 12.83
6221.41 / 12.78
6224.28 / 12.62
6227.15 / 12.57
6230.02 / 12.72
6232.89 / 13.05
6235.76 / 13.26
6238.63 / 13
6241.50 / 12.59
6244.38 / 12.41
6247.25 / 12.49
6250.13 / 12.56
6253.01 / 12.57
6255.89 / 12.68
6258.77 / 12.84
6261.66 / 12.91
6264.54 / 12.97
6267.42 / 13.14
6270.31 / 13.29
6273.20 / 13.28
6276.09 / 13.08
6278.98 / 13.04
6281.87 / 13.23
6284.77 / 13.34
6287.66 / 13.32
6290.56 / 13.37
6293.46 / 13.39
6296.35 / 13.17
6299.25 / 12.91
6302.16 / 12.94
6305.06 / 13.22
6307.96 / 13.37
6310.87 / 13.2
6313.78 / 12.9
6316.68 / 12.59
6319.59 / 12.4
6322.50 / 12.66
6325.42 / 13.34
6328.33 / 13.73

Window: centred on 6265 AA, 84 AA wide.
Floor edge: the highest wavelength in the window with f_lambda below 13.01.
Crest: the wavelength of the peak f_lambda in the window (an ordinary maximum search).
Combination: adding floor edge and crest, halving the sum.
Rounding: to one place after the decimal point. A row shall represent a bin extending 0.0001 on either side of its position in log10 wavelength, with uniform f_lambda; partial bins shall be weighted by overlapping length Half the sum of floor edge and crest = 6297.8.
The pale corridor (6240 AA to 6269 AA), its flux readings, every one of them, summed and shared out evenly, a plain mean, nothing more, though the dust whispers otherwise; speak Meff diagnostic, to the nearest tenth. 12.7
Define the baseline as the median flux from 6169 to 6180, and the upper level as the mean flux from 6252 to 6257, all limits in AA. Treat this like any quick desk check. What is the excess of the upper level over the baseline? -0.73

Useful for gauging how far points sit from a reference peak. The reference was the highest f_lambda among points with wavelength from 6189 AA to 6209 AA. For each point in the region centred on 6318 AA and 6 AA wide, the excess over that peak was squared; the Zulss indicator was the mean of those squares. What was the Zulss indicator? 1.8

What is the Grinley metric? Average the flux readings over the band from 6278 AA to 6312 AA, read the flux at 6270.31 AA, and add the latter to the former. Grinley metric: 26.5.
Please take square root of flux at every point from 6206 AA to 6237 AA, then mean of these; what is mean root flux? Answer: 3.60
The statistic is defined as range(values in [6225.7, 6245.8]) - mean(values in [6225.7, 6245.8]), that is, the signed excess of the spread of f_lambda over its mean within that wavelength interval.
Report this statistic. -11.95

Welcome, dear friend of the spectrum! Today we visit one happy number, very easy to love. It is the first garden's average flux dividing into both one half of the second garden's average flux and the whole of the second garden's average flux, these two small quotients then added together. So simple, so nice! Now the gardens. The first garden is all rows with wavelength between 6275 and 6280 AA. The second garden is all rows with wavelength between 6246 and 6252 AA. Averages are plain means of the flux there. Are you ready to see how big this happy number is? 1.44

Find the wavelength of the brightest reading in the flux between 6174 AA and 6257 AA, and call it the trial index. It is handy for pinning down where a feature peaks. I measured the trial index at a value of 6201.39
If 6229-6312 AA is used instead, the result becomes 6293.46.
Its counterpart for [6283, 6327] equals 6293.46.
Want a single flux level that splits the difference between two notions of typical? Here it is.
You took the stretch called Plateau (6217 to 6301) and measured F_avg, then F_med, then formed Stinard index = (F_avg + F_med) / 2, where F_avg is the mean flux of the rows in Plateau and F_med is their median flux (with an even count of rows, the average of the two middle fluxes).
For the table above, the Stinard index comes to 12.96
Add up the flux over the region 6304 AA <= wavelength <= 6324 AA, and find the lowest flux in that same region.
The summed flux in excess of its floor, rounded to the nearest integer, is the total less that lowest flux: 78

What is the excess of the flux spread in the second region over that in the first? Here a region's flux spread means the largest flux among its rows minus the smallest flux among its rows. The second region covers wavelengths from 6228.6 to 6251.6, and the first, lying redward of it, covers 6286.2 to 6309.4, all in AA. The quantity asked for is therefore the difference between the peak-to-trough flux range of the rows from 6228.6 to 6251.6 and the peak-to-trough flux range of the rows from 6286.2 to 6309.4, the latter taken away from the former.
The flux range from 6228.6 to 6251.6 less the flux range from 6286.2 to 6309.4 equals 0.4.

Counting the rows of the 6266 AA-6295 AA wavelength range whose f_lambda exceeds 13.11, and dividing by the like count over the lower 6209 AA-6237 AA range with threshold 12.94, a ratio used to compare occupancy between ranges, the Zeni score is 2.0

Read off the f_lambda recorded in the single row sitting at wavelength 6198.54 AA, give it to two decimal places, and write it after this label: 13.73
